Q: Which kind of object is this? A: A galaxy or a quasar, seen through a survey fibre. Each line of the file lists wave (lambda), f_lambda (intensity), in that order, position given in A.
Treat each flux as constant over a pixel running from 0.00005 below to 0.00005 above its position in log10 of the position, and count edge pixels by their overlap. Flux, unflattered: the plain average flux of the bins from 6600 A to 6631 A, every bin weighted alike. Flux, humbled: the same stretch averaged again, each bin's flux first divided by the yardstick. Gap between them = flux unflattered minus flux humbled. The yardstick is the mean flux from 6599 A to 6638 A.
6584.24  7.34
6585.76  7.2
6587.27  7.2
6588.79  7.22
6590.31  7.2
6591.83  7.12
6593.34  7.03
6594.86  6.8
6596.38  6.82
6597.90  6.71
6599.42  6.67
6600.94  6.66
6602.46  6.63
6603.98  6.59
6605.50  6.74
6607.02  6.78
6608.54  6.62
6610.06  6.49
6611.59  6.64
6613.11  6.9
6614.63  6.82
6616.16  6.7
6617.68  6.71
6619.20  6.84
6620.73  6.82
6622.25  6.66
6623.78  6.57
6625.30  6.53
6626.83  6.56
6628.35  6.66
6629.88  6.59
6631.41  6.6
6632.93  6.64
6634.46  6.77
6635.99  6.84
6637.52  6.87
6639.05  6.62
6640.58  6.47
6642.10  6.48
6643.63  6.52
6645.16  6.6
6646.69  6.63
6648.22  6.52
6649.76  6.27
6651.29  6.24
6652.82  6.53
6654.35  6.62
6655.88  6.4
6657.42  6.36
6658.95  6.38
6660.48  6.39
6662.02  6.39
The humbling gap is 5.68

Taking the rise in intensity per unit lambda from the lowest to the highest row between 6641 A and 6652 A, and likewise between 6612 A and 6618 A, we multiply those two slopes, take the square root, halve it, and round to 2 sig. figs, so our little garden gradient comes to 0.016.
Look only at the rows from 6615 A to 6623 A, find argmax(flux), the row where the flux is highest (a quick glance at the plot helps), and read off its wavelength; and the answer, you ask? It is 6619.20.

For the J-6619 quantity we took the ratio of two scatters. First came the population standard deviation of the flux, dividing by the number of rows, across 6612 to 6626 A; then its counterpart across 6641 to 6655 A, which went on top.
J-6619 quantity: 1.12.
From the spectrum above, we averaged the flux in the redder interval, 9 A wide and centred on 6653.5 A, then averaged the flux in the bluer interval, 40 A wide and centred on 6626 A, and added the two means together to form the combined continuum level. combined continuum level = 13.1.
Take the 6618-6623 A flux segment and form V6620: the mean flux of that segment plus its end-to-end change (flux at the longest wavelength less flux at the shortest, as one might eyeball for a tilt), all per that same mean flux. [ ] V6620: 0.97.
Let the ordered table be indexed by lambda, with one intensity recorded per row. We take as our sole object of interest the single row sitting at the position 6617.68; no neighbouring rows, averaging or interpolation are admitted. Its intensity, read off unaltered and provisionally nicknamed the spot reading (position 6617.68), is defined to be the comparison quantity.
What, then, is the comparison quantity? 6.71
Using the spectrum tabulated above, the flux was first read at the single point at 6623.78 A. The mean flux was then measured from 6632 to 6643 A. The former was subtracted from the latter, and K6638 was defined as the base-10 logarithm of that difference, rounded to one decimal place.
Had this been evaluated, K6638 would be -1.0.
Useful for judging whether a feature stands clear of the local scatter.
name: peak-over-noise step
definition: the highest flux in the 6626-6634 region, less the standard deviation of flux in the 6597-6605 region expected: 6.62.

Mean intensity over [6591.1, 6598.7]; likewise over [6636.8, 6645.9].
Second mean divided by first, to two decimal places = 0.96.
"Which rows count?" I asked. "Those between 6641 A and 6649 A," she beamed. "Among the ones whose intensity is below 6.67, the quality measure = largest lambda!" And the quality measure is 6648.22 A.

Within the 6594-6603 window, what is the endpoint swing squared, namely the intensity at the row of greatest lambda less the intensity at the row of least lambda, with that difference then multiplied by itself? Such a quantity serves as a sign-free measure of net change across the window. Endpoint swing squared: 0.029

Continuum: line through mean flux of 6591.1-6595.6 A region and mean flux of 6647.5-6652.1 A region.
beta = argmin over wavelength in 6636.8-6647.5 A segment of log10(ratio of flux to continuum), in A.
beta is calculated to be 6640.58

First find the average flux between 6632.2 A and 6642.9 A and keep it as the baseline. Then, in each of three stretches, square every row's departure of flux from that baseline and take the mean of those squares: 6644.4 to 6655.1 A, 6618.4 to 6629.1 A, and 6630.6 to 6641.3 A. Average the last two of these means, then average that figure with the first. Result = 0.036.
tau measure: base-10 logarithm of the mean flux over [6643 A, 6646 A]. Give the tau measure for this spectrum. 0.817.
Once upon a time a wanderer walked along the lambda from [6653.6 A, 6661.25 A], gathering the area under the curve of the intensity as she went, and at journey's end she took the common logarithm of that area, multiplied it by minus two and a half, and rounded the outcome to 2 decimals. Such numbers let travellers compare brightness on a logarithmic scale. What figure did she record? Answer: -4.23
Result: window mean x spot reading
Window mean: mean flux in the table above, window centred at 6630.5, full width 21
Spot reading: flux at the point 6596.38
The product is 45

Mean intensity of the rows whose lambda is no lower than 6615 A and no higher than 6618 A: 6.71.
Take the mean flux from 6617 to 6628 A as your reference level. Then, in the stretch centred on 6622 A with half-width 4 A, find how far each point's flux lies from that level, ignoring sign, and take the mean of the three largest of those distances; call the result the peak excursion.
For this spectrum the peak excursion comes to 0.15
